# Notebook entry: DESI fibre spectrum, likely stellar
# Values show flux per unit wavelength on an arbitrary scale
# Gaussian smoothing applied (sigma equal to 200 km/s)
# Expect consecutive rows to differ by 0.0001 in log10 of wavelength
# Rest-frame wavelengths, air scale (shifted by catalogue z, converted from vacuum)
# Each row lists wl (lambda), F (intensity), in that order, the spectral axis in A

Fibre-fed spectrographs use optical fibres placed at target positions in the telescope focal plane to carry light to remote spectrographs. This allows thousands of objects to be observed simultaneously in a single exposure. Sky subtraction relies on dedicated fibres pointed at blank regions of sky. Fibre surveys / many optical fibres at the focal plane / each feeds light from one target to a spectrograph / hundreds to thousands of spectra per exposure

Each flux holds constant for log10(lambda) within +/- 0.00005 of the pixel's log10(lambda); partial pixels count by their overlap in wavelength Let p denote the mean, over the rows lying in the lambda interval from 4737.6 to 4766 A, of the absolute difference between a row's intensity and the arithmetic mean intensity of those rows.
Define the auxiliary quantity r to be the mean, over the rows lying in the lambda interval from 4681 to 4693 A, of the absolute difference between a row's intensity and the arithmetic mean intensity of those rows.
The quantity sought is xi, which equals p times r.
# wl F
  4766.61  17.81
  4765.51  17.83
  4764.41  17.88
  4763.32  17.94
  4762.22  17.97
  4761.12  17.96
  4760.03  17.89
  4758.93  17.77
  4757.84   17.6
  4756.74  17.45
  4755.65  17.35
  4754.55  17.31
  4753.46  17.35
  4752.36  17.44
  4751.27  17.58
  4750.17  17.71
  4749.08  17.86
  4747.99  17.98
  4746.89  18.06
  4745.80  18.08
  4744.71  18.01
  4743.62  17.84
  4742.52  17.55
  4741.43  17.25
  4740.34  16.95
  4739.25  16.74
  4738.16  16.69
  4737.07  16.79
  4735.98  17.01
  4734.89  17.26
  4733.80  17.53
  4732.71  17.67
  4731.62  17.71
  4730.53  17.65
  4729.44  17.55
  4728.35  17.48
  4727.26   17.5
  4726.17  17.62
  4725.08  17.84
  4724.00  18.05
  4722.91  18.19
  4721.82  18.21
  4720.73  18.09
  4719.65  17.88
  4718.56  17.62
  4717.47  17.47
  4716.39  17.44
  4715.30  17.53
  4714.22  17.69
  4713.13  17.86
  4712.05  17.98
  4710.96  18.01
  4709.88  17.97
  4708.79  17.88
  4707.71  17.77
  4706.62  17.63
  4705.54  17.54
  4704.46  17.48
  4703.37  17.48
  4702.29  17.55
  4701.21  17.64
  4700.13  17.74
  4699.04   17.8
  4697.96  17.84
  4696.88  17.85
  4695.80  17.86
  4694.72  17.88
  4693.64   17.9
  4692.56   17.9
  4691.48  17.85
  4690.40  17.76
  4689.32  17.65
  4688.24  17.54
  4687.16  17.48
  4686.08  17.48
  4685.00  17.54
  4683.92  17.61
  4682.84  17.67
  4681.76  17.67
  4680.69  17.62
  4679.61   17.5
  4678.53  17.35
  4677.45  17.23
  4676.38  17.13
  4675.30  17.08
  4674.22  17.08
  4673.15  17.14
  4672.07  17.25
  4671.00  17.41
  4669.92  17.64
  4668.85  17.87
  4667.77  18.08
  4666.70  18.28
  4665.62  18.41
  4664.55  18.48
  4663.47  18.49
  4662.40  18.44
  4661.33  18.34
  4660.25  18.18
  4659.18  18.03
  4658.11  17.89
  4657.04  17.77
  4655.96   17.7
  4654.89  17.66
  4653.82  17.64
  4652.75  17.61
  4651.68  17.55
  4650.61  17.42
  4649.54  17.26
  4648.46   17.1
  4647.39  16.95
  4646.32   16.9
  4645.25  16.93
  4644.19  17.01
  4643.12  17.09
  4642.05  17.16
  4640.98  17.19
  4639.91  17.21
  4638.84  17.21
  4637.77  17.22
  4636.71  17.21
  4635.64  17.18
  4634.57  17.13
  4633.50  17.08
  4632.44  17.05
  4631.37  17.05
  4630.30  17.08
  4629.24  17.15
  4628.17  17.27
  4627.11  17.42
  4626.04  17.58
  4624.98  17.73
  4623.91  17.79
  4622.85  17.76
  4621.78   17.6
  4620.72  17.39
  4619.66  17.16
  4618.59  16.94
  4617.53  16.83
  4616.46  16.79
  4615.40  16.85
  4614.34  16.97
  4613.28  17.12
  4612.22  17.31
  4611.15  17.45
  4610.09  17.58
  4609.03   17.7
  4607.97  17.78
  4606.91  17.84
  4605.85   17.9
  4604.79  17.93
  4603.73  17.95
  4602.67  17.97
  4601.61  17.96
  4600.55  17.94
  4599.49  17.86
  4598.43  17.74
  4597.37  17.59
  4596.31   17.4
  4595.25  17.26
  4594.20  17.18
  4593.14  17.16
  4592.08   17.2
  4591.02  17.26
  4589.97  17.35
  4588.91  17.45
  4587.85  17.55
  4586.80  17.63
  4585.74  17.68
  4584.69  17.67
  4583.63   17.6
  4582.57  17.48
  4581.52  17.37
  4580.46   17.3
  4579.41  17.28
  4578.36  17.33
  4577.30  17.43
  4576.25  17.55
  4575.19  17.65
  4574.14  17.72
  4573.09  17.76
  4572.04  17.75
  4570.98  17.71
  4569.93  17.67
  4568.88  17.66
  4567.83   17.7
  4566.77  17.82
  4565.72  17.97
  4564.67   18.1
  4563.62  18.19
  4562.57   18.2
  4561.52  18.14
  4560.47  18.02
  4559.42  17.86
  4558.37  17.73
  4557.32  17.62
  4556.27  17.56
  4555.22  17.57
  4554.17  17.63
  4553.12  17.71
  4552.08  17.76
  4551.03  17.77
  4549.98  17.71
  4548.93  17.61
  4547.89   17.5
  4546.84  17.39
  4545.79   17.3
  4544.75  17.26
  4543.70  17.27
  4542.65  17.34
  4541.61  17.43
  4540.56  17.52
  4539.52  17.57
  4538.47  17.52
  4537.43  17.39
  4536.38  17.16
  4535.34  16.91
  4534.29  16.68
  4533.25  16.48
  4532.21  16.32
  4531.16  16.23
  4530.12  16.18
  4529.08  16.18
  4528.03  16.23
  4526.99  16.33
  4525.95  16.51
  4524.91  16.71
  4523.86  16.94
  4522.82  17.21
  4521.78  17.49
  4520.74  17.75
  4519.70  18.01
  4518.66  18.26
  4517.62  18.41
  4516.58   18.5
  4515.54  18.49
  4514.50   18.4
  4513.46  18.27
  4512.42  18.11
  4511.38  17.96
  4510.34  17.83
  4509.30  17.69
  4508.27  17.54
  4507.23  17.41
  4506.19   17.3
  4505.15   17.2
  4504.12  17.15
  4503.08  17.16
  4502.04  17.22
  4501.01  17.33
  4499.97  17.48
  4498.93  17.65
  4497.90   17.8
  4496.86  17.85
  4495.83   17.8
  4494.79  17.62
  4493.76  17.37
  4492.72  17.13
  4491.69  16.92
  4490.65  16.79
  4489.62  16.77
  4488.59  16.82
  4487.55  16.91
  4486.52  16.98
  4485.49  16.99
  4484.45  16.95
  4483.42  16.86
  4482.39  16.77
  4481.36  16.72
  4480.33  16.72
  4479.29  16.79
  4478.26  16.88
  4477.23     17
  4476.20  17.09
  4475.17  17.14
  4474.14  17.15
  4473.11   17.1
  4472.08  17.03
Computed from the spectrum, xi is 0.035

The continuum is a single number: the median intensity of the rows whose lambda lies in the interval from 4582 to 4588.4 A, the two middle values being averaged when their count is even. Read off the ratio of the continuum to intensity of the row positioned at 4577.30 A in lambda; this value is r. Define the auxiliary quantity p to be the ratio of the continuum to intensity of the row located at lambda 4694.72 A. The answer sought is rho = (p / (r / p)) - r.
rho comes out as -0.050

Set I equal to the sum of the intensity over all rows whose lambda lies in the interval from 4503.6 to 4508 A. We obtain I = 69.1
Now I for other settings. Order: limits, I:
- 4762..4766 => 71.6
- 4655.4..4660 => 71.4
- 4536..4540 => 69.6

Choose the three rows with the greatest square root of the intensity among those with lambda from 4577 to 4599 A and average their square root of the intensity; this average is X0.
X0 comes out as 4.207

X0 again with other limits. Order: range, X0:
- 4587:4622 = 4.238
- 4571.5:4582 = 4.212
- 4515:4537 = 4.297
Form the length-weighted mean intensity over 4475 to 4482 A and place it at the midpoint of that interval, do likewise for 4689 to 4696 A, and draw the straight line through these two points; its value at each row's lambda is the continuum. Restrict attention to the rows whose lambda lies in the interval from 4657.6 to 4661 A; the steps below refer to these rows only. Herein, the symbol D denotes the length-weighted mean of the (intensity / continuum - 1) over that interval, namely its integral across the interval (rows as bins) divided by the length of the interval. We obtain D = 0.02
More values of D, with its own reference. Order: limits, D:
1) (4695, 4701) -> 0.00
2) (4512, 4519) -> 0.08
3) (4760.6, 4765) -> -0.01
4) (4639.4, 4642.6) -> -0.02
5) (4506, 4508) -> 0.02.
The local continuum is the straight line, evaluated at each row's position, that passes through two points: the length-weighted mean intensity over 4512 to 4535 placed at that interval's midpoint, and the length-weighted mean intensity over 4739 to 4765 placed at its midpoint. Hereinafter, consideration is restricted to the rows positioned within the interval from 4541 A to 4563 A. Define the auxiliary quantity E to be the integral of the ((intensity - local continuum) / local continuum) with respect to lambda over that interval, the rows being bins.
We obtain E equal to 0.4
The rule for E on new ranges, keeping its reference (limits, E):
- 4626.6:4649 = -0.4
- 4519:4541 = -0.4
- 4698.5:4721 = 0.2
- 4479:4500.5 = -0.1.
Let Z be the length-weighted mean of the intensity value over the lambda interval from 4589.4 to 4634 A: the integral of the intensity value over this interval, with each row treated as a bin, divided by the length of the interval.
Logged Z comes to 17.4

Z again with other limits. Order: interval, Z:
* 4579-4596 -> 17.4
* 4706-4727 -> 17.8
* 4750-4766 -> 17.7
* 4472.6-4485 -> 16.9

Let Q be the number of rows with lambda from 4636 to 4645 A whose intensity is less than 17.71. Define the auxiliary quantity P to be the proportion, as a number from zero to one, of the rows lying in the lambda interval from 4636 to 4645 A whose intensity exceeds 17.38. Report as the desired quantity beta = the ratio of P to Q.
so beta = 0.000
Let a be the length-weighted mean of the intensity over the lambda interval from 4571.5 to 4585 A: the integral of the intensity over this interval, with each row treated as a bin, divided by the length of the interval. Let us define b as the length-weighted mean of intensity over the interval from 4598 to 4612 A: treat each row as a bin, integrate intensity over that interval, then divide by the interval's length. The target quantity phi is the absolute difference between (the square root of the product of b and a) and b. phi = 0.14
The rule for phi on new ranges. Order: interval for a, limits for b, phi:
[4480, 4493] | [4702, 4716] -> 0.42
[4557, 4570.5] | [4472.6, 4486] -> 0.48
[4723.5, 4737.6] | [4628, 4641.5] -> 0.18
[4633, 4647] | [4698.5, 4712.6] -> 0.31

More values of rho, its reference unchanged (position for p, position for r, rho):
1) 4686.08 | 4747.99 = 0.057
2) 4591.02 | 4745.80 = 0.095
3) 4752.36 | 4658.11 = 0.051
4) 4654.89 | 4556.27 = -0.011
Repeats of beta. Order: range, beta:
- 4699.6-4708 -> 0.167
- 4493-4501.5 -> 0.150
